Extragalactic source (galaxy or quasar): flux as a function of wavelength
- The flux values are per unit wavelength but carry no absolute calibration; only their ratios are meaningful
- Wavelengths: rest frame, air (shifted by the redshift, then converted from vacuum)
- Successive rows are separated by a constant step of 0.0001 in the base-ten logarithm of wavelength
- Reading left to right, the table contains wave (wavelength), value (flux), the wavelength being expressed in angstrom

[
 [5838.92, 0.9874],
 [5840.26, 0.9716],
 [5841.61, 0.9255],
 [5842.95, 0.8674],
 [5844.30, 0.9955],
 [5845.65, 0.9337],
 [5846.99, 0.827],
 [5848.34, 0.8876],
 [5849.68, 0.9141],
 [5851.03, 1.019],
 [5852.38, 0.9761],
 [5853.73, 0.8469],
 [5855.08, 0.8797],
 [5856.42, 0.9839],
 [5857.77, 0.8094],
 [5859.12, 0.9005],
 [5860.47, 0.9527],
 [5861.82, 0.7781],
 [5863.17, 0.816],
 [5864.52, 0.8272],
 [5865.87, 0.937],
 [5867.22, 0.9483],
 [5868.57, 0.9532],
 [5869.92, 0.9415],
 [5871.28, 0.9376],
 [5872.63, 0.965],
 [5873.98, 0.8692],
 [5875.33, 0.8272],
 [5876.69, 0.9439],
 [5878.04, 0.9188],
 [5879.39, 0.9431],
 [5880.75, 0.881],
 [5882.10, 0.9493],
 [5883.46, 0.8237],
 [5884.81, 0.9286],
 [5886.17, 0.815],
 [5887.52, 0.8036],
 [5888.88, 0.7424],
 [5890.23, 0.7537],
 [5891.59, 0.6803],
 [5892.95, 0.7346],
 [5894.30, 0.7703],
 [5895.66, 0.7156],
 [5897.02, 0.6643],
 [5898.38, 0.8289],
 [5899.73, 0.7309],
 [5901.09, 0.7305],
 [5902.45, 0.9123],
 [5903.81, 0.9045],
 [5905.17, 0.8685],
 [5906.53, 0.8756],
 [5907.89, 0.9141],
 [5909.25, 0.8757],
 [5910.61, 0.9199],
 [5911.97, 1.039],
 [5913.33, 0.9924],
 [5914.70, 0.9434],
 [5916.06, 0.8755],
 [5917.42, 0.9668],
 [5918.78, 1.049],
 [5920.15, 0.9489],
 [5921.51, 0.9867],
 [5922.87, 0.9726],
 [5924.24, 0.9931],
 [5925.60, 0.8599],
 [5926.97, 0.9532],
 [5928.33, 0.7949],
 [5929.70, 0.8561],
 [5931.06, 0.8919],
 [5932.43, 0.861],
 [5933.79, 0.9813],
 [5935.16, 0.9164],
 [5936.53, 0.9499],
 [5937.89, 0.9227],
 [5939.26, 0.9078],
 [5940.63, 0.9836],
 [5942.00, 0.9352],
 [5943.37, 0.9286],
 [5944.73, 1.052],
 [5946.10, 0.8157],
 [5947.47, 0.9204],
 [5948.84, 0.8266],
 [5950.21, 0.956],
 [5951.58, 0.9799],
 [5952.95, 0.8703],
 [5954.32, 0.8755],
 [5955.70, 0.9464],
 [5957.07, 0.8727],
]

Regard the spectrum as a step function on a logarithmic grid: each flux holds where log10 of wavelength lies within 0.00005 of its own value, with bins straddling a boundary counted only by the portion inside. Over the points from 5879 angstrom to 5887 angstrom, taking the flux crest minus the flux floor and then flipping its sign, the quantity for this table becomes -0.13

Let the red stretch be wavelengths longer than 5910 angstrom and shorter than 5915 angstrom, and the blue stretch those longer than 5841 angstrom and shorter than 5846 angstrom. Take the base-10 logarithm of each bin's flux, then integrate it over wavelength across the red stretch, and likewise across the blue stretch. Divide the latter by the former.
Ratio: 3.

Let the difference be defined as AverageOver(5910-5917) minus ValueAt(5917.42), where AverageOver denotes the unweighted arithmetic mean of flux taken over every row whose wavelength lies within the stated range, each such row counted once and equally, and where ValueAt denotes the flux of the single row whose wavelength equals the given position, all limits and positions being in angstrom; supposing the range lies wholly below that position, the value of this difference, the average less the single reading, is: -0.01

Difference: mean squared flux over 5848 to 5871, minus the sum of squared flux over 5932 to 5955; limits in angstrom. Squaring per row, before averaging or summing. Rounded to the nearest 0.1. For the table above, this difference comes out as -13.7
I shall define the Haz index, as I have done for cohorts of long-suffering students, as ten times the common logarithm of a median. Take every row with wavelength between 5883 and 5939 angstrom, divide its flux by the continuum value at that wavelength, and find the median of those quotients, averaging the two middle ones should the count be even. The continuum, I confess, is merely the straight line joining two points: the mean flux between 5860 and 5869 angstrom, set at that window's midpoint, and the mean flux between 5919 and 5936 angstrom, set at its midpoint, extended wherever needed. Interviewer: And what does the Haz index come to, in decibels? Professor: -0.16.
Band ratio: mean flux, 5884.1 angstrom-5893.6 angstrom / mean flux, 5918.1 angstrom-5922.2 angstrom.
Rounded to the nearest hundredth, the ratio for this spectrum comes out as 0.78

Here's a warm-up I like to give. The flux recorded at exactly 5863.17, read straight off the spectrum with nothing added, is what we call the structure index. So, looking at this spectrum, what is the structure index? 0.816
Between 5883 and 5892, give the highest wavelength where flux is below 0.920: 5891.59 angstrom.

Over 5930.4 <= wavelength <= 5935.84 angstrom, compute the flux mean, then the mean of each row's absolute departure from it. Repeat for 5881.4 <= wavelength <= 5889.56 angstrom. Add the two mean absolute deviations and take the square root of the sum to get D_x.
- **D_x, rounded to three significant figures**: 0.316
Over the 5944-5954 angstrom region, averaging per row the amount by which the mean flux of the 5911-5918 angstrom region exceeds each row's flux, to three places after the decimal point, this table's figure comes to 0.046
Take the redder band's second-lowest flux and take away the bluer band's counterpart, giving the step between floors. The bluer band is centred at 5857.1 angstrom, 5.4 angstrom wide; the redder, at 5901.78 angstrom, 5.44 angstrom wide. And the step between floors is -0.15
